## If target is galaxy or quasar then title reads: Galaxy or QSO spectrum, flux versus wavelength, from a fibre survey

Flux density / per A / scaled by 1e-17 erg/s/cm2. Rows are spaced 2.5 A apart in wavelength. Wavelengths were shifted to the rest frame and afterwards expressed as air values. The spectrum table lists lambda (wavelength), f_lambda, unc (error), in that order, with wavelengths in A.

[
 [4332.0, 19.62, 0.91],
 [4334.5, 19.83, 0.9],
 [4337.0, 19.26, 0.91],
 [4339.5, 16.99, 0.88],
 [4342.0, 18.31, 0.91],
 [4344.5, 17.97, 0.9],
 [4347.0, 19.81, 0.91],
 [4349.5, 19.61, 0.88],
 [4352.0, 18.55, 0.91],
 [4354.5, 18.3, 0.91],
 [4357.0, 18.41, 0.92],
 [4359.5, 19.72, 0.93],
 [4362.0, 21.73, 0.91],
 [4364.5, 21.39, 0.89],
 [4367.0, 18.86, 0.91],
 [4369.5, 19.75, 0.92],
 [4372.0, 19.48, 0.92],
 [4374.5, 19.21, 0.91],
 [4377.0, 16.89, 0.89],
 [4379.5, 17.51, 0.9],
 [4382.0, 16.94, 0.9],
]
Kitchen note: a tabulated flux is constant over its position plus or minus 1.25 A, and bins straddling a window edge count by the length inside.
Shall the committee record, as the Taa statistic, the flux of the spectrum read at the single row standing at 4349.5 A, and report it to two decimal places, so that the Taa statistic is 19.61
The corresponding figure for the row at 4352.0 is 18.55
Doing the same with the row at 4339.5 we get 16.99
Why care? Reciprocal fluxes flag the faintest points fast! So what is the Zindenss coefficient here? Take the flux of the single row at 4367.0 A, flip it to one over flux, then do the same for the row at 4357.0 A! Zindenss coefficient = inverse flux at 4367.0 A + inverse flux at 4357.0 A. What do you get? 0.1073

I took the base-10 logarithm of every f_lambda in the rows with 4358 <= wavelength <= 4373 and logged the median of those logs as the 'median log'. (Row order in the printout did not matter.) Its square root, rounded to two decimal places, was 1.14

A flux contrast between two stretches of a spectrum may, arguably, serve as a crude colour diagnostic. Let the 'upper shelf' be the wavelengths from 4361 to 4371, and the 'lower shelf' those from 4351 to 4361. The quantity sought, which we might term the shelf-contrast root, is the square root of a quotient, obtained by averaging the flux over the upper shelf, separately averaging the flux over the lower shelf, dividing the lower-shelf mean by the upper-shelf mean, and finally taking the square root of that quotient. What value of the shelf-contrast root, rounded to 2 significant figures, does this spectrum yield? 0.96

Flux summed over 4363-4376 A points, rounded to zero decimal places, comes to 99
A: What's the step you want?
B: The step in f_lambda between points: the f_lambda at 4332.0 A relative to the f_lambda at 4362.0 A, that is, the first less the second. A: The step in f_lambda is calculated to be -2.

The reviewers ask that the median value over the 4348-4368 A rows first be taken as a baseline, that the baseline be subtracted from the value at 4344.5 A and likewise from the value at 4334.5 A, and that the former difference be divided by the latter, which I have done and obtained -2.1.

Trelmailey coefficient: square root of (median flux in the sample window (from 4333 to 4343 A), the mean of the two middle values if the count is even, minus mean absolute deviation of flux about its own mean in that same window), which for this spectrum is 4.22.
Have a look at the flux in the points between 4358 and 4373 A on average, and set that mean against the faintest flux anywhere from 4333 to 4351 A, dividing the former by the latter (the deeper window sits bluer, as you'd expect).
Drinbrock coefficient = 1.19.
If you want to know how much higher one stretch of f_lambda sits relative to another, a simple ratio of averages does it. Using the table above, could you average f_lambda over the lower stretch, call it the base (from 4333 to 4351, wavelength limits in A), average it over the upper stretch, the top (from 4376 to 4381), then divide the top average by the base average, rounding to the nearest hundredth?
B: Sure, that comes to 0.91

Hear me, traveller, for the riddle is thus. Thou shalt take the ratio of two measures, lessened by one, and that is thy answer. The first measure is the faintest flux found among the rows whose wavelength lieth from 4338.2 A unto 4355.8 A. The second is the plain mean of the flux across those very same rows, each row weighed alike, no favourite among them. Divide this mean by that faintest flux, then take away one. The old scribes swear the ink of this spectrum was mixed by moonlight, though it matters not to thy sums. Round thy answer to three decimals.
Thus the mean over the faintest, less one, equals 0.089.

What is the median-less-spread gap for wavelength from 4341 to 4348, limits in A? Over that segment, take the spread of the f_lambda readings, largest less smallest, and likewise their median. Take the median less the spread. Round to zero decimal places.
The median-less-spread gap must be 16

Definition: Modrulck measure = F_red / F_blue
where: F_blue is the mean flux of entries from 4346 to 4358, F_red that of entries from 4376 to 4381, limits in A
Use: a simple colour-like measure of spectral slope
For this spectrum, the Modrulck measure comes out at 0.91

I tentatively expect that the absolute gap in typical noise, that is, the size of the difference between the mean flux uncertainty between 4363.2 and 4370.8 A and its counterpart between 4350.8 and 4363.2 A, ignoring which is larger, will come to 0.009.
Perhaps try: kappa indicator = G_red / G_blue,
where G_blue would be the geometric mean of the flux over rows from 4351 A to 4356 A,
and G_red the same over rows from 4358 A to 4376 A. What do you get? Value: 1.09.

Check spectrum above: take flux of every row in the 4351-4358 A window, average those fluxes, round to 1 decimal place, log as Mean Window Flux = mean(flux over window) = 18.4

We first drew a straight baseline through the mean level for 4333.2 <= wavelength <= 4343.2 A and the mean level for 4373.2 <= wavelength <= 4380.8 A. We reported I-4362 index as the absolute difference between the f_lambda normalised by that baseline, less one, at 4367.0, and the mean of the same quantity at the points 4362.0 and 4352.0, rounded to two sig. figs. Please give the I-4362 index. 0.060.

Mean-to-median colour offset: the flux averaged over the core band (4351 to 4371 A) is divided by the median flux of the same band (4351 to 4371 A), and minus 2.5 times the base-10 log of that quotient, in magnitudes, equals -0.017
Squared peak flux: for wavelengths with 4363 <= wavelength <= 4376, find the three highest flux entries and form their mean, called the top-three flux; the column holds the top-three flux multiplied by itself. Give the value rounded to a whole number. 408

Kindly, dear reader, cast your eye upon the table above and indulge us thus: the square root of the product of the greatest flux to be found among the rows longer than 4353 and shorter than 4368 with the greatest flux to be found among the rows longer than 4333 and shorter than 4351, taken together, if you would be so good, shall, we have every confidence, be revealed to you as 20.8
